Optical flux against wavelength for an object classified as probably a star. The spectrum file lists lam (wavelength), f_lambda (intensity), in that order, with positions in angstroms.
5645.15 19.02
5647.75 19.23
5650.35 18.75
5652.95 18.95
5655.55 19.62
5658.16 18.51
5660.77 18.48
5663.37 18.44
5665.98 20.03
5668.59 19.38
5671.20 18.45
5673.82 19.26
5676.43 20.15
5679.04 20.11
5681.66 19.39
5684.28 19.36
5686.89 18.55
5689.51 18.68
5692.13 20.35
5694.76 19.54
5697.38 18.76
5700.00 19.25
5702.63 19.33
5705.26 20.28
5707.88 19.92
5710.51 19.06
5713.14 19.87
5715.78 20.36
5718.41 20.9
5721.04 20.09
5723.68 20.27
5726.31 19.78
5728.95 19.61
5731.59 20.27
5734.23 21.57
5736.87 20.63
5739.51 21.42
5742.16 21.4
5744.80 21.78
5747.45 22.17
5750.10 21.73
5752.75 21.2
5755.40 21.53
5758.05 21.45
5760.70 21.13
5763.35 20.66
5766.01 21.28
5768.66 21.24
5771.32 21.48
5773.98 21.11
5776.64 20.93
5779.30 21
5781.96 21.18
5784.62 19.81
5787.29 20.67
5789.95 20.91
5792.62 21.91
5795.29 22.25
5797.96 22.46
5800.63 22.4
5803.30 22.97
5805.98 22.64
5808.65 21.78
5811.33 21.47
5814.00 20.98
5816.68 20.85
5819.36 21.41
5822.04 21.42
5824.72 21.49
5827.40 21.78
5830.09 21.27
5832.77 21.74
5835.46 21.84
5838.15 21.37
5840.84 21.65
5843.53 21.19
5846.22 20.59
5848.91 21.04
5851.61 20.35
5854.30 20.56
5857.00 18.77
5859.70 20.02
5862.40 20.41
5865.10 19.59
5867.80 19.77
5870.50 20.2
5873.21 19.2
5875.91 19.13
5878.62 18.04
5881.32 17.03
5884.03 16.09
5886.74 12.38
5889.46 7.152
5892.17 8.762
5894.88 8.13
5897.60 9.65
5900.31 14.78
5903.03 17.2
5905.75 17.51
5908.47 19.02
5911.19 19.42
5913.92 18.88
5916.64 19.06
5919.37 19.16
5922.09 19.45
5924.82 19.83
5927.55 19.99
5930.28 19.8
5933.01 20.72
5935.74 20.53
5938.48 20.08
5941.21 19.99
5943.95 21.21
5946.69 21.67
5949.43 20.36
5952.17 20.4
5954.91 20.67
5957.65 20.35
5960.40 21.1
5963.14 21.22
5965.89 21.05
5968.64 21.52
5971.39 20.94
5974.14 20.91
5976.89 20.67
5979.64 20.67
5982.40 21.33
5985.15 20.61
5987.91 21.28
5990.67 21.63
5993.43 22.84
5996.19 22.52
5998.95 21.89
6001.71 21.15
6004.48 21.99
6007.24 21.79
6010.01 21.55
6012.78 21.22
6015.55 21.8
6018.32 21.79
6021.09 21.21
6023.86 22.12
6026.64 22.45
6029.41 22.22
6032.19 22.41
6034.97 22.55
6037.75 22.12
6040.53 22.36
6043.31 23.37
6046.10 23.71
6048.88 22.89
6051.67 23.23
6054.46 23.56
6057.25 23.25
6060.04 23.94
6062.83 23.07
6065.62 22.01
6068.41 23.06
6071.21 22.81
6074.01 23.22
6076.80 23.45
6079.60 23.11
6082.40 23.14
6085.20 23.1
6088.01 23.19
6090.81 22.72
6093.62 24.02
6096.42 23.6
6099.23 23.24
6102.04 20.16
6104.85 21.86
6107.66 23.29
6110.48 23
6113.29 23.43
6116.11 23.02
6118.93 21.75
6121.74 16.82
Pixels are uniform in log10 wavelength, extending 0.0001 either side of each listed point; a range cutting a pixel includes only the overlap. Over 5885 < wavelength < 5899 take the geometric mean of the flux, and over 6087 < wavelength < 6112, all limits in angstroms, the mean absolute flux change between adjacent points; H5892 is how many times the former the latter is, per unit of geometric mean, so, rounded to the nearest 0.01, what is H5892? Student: 0.12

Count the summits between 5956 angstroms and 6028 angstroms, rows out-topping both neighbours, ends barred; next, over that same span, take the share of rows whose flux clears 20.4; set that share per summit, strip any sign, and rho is 0.160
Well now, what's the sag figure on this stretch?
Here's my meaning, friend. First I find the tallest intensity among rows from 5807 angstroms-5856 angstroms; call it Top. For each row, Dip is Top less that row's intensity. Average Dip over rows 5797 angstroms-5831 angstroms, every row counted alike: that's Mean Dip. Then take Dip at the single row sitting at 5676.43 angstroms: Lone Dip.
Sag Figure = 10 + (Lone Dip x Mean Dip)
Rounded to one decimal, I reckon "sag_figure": 10.1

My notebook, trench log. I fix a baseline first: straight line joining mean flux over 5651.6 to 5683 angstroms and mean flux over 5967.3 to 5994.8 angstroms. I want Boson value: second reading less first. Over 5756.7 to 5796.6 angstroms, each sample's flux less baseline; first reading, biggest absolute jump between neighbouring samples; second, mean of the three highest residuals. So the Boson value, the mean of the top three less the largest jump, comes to 0.52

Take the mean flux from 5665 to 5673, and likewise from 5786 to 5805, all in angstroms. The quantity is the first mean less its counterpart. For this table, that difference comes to -2.7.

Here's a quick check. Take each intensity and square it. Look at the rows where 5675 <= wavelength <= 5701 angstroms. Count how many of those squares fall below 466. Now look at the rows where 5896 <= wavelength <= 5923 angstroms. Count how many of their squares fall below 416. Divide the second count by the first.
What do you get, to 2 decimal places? 1.00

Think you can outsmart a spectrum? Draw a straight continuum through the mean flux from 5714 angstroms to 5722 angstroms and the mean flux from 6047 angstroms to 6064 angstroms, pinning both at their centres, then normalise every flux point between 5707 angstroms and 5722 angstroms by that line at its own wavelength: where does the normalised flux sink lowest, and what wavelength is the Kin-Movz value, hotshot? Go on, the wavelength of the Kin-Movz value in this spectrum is 5710.51 angstroms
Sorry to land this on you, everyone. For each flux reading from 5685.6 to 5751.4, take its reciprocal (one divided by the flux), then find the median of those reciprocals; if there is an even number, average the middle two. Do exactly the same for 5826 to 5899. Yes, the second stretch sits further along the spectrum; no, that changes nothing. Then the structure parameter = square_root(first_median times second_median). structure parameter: 0.0496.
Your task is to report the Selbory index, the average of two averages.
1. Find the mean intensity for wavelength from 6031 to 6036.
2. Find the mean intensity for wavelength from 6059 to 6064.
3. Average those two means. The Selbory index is 23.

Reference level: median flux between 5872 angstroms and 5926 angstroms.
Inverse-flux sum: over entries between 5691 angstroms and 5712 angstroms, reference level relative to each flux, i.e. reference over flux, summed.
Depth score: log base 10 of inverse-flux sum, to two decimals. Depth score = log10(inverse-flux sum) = 0.86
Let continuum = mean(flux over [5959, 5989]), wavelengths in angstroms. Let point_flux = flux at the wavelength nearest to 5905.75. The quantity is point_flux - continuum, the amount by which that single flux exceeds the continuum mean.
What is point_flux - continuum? -3.5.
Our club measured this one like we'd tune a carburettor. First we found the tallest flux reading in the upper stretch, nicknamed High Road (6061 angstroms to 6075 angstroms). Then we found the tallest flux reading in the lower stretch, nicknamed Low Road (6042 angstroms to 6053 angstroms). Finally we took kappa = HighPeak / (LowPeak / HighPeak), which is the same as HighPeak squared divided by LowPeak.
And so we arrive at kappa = 23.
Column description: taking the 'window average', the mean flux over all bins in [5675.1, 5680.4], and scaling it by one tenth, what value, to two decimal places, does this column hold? 2.01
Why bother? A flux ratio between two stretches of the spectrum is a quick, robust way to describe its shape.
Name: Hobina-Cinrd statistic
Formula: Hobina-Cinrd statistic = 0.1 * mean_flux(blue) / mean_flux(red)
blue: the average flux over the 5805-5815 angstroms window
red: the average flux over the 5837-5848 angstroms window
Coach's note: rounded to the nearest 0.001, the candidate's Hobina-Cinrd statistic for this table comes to 0.102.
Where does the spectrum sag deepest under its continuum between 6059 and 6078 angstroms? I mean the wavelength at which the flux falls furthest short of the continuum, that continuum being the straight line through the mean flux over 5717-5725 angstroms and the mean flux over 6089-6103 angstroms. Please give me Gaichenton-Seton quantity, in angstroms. 6065.62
